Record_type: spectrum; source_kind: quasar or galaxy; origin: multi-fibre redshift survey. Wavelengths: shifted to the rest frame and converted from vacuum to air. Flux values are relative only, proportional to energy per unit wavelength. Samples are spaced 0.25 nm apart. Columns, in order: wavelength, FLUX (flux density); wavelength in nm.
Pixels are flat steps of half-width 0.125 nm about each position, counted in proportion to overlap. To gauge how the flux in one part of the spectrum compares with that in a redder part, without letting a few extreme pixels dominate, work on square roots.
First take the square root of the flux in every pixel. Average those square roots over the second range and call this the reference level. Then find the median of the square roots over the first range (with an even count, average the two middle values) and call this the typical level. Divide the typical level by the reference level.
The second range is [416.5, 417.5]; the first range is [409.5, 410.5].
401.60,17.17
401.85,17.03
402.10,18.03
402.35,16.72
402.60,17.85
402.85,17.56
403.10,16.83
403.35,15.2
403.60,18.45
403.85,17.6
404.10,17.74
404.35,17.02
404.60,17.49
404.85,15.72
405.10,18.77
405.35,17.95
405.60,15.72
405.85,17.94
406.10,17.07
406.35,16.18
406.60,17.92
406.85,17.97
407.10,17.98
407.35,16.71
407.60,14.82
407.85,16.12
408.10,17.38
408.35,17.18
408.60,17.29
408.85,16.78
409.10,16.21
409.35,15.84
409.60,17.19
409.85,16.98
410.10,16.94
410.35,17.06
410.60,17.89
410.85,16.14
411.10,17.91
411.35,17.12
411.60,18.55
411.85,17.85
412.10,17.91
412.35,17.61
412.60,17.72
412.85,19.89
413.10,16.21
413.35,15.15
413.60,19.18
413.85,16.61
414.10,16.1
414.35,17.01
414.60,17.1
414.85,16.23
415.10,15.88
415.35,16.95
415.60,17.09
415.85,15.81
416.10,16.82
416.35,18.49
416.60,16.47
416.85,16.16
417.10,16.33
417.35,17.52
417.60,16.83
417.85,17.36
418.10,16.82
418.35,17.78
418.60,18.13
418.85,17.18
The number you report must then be 1.01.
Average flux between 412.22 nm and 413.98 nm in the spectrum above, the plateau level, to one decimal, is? 17.5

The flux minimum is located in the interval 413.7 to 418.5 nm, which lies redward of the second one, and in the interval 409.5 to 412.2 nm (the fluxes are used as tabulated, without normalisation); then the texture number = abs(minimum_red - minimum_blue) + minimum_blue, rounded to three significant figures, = 16.5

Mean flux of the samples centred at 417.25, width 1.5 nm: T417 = 16.8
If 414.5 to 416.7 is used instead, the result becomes 16.8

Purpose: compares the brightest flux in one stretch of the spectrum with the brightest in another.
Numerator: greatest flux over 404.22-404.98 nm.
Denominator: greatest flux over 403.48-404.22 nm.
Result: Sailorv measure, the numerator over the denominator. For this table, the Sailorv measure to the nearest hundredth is 0.95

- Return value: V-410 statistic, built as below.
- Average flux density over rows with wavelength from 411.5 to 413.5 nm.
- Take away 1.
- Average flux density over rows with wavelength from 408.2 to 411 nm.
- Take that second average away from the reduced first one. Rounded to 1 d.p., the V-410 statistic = -0.3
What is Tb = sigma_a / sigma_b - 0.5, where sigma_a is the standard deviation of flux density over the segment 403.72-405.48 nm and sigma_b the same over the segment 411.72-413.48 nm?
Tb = 0.13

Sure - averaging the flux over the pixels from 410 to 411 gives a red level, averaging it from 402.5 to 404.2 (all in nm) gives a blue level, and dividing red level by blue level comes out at 0.98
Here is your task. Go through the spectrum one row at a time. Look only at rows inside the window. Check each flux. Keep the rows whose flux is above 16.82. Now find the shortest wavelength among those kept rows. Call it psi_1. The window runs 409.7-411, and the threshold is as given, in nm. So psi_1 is 409.85 nm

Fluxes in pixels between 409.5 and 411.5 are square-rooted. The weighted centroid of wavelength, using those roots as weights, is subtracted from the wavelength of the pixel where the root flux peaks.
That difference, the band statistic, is 0.62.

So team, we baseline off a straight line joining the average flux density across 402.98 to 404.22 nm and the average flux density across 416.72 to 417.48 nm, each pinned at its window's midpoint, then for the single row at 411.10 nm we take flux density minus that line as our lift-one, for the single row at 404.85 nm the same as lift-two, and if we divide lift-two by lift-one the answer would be -1.4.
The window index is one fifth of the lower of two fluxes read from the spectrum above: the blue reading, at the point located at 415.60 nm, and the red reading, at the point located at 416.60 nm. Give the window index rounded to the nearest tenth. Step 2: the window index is 3.3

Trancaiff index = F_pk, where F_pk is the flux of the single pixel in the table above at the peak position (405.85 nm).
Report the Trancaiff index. 17.94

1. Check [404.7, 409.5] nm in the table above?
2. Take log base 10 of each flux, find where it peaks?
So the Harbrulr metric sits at 405.10 nm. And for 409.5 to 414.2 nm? 412.85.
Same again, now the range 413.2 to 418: 413.60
